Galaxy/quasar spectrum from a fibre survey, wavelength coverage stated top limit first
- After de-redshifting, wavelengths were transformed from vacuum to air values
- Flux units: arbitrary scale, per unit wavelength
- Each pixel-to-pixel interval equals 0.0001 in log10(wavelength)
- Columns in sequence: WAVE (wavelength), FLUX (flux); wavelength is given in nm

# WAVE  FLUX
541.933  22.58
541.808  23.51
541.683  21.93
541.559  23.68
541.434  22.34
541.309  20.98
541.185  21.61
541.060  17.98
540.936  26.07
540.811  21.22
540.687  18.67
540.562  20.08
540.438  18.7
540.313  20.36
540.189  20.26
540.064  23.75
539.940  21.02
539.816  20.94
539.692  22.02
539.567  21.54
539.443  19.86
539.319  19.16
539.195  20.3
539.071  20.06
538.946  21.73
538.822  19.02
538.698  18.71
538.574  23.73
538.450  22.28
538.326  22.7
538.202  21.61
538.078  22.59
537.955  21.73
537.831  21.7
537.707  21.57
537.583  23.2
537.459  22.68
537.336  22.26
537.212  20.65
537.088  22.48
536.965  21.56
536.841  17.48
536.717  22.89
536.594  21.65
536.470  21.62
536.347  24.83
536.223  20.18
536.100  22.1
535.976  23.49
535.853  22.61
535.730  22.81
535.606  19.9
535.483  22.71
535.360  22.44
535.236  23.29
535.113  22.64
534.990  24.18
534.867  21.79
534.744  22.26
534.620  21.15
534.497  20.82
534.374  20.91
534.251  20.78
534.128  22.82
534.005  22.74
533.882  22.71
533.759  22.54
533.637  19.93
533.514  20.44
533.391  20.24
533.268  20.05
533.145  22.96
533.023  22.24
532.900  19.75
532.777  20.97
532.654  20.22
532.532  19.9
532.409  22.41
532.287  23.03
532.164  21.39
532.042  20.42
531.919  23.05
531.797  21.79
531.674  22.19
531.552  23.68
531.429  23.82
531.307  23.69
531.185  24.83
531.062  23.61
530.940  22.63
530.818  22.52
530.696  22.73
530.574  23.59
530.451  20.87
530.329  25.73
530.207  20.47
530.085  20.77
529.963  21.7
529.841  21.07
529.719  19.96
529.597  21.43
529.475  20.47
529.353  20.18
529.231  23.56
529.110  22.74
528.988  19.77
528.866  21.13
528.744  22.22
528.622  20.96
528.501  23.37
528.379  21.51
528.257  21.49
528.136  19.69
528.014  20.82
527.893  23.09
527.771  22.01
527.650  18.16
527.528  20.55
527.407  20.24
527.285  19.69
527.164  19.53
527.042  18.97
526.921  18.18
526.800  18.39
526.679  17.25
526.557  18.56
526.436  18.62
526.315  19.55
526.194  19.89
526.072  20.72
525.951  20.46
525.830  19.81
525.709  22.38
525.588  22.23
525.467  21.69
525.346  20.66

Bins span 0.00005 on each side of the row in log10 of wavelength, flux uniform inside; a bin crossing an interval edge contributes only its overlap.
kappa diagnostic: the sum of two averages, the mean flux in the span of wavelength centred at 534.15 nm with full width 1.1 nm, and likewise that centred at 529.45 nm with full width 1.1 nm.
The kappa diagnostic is 42.8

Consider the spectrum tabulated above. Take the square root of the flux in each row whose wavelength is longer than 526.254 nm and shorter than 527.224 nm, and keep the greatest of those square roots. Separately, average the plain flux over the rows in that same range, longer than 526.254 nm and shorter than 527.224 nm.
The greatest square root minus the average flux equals -14.2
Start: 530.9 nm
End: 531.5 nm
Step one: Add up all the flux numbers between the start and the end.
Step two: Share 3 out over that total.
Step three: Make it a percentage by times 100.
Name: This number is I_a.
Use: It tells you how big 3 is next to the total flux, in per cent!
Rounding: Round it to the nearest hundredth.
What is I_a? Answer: 2.53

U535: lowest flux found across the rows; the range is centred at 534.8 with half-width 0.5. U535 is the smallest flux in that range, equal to 20.82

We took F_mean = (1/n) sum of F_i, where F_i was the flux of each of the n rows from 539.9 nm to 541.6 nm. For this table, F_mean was 21.2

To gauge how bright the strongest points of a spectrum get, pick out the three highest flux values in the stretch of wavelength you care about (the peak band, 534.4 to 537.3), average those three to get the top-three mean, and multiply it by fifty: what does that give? 1208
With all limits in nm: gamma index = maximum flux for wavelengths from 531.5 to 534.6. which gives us 23.68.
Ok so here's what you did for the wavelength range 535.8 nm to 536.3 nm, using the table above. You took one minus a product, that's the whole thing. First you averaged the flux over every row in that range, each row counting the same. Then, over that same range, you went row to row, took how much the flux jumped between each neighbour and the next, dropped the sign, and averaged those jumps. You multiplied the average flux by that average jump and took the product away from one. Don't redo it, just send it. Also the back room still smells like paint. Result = -30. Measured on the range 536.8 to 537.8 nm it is -33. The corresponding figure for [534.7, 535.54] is -22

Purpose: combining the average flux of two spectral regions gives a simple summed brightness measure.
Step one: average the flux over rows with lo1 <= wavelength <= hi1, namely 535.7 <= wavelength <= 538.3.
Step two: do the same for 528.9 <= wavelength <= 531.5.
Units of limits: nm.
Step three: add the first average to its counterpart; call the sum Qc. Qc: 44.2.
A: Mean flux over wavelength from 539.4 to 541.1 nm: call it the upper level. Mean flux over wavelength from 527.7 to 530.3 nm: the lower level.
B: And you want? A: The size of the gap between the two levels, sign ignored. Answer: 0.5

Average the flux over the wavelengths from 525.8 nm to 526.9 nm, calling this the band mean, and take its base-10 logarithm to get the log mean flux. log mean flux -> 1.28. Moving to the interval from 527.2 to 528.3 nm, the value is 1.31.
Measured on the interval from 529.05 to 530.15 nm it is 1.33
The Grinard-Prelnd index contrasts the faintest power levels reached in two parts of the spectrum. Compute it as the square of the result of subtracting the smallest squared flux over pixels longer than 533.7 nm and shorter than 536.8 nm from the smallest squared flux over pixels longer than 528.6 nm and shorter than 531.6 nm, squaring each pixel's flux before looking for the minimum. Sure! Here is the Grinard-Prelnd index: 27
